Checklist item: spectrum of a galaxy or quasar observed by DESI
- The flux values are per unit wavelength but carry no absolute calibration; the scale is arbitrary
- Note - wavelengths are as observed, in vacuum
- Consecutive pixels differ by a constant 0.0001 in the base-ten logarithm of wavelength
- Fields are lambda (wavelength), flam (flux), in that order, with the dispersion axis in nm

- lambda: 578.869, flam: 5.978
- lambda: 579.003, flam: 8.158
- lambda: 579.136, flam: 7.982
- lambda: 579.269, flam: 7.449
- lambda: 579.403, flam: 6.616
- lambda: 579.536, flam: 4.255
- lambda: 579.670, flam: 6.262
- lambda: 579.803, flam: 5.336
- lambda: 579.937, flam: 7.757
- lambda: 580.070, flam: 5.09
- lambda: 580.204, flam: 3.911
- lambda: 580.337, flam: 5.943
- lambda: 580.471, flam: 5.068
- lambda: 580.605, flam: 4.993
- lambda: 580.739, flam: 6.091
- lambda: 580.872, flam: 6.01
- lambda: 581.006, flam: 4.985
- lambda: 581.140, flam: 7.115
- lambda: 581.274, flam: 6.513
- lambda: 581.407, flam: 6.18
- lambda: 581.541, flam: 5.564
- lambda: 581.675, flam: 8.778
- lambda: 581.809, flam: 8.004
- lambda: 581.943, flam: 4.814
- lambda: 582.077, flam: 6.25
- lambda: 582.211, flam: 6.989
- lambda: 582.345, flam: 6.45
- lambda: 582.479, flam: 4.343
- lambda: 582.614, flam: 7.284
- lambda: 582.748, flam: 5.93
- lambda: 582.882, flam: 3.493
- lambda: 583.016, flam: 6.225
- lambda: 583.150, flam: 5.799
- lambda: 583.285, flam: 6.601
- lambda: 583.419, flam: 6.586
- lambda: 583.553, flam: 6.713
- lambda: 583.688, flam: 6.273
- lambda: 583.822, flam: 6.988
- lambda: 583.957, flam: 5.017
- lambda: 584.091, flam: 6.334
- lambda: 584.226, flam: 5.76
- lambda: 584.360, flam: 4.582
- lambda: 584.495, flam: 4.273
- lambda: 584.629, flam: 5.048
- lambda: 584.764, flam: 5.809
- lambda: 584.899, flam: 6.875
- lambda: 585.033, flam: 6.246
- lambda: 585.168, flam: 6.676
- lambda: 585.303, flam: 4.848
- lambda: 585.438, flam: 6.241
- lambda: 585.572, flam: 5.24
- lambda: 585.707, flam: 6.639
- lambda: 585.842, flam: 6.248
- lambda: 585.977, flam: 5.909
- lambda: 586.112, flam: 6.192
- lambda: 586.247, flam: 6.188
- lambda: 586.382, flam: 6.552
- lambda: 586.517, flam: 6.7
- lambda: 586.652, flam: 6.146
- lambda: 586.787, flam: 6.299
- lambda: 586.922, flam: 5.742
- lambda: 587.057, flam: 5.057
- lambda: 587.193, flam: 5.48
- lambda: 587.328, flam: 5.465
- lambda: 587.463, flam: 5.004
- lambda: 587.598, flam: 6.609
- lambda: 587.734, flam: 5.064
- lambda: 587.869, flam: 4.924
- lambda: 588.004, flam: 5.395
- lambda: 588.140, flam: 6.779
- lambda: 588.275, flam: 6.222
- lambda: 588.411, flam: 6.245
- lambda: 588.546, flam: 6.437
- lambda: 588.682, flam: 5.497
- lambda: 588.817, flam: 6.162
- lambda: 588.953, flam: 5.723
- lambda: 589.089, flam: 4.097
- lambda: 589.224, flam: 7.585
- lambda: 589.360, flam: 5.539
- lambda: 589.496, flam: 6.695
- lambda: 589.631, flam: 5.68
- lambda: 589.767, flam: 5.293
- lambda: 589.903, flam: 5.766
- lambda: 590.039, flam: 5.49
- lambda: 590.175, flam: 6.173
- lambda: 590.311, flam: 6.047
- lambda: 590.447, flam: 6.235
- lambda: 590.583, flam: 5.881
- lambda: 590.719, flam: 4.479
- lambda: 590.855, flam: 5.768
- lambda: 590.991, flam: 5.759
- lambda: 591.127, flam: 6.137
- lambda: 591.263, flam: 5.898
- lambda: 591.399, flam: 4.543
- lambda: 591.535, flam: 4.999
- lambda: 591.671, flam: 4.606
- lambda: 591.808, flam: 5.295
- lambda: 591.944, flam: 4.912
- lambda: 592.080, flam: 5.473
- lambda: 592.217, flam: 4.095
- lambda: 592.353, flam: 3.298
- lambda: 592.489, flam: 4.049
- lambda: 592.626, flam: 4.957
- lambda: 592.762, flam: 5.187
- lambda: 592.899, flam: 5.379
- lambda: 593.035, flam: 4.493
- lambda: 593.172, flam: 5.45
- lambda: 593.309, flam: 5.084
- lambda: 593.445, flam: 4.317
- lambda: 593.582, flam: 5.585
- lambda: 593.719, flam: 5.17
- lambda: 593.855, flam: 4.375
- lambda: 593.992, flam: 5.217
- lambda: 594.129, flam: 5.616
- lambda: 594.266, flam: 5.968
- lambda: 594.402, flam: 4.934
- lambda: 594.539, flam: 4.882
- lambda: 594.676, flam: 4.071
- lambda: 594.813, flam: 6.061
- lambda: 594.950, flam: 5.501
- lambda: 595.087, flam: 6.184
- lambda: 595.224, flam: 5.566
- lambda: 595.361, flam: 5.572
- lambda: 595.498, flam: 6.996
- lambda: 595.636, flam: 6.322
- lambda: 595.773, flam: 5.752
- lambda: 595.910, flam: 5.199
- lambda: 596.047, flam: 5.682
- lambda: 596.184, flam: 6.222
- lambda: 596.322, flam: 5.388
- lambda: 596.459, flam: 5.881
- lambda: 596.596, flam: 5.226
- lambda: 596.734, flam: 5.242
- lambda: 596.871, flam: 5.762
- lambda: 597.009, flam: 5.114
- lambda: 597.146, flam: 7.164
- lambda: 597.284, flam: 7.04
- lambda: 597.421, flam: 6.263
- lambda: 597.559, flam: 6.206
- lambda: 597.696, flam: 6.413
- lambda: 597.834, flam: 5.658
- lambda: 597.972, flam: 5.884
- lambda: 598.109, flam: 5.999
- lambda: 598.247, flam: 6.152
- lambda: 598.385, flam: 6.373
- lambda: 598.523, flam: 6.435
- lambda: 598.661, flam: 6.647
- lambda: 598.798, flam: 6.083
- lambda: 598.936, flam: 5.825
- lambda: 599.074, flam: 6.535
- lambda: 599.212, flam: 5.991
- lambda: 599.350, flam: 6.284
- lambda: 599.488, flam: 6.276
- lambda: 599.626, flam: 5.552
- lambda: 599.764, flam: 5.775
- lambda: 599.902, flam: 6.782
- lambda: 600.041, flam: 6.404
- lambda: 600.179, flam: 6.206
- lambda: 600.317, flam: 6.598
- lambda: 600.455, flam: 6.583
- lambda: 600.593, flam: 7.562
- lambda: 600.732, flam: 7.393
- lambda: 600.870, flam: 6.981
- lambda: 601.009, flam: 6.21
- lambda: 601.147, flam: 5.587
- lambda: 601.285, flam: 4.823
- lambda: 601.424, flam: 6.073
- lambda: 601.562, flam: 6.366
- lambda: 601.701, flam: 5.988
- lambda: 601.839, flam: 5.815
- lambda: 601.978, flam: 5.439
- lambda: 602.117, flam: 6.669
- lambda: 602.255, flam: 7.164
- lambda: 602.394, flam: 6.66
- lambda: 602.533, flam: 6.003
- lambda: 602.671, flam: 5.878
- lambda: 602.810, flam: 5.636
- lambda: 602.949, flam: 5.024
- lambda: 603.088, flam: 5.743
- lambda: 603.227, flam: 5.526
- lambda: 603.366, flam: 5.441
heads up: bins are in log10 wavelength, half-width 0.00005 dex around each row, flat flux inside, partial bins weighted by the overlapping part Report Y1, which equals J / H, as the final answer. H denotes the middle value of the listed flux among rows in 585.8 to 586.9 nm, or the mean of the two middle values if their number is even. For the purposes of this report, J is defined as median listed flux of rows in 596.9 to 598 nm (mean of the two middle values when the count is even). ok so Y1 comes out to 1.00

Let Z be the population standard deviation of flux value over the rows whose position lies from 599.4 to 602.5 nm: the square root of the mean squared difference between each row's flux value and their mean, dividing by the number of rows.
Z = 0.65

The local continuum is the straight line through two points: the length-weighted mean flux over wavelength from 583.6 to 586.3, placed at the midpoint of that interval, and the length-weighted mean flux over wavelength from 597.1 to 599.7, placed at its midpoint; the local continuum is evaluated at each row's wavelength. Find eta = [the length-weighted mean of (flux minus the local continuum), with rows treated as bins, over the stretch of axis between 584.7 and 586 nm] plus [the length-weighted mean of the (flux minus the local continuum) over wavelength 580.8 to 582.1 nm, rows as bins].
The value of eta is 0.84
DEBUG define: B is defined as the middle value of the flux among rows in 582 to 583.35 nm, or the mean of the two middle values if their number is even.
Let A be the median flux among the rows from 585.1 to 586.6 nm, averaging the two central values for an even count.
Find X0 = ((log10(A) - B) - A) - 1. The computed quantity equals -12.7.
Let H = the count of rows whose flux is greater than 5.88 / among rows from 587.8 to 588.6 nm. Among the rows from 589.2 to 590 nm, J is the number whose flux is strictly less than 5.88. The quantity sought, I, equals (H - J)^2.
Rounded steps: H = 4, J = 4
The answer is 0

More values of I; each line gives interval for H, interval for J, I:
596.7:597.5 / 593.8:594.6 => 4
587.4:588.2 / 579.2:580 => 0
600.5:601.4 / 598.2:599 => 9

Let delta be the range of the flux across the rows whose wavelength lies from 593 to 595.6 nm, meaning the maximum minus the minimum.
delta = 2.9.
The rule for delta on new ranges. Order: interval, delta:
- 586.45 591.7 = 3.5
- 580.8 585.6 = 5.3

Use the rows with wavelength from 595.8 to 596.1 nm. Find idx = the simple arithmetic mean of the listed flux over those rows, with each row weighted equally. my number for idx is 5.44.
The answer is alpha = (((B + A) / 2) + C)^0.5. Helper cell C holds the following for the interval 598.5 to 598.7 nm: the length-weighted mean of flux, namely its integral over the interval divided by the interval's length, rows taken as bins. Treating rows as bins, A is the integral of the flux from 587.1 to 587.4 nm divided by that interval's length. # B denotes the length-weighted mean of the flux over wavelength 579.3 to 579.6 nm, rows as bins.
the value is 3.478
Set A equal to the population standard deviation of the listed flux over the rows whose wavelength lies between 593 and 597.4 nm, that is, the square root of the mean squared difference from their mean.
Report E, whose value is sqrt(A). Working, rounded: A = 0.73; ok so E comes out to 0.855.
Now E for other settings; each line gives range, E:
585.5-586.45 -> 0.656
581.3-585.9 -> 1.031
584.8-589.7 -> 0.842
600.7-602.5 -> 0.840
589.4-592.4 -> 0.888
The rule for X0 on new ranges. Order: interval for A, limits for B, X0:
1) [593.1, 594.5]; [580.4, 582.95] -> -11.6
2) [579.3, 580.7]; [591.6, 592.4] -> -10.3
